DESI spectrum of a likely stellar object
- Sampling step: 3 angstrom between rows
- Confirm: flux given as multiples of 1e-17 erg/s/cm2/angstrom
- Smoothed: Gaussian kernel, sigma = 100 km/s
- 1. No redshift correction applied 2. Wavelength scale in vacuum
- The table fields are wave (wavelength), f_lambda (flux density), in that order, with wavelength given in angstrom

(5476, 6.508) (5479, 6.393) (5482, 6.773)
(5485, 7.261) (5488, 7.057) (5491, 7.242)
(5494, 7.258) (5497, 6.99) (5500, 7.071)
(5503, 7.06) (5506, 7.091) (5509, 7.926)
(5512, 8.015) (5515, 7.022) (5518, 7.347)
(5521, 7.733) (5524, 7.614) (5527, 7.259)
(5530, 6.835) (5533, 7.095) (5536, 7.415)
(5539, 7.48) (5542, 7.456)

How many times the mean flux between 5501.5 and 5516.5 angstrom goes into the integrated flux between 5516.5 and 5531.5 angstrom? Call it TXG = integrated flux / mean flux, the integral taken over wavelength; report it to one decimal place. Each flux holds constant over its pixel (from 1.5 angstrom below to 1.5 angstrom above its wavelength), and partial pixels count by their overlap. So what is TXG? 14.9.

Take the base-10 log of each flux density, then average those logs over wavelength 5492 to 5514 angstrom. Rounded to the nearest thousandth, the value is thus 0.865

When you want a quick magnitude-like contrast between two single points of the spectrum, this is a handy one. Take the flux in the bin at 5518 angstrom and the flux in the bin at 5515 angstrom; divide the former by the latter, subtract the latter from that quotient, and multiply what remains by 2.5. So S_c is -14.9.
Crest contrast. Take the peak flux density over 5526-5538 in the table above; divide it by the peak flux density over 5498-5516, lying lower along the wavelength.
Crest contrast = 0.93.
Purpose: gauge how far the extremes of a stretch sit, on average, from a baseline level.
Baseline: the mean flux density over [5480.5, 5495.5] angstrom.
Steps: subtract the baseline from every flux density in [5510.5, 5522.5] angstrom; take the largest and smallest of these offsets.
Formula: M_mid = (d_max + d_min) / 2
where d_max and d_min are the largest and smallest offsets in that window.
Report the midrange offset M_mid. 0.40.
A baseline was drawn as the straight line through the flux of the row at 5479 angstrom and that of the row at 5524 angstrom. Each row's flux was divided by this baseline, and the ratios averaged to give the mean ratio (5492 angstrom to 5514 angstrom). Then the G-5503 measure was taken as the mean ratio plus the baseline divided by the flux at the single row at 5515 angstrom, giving 2.09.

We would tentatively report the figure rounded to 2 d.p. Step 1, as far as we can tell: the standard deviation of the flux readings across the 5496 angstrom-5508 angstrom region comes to 0.04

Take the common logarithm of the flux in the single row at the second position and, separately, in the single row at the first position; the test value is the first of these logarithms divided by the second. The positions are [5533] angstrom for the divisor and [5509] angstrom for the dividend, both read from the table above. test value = 1.06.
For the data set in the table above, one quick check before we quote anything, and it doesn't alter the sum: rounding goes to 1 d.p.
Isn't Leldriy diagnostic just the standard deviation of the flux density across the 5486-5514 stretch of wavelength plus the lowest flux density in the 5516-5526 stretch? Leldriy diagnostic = 7.7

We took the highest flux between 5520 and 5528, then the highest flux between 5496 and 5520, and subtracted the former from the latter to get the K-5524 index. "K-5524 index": 0.3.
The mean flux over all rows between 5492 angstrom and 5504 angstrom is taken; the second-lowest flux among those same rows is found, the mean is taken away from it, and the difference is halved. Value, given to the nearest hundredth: -0.02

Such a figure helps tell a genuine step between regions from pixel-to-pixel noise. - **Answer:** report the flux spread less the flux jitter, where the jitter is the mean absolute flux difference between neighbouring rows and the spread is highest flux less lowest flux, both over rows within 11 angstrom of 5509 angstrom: 0.61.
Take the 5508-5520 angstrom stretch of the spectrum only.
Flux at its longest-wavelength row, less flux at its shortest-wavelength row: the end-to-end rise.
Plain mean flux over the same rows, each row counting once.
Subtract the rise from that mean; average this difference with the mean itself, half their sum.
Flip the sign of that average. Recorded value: -7.9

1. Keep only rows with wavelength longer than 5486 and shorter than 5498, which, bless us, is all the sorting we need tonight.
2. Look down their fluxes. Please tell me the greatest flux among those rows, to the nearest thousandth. 7.258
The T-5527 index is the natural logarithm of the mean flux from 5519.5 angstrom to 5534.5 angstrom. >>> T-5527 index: 1.99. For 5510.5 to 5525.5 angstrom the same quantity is 2.02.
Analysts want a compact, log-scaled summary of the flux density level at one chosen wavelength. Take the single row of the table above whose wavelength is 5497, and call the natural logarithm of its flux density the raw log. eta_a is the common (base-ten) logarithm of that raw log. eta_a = 0.289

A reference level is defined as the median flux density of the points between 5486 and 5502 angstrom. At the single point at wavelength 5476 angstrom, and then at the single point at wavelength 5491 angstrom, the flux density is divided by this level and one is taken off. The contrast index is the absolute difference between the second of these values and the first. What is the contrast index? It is 0.10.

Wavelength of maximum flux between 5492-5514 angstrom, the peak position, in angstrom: 5512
